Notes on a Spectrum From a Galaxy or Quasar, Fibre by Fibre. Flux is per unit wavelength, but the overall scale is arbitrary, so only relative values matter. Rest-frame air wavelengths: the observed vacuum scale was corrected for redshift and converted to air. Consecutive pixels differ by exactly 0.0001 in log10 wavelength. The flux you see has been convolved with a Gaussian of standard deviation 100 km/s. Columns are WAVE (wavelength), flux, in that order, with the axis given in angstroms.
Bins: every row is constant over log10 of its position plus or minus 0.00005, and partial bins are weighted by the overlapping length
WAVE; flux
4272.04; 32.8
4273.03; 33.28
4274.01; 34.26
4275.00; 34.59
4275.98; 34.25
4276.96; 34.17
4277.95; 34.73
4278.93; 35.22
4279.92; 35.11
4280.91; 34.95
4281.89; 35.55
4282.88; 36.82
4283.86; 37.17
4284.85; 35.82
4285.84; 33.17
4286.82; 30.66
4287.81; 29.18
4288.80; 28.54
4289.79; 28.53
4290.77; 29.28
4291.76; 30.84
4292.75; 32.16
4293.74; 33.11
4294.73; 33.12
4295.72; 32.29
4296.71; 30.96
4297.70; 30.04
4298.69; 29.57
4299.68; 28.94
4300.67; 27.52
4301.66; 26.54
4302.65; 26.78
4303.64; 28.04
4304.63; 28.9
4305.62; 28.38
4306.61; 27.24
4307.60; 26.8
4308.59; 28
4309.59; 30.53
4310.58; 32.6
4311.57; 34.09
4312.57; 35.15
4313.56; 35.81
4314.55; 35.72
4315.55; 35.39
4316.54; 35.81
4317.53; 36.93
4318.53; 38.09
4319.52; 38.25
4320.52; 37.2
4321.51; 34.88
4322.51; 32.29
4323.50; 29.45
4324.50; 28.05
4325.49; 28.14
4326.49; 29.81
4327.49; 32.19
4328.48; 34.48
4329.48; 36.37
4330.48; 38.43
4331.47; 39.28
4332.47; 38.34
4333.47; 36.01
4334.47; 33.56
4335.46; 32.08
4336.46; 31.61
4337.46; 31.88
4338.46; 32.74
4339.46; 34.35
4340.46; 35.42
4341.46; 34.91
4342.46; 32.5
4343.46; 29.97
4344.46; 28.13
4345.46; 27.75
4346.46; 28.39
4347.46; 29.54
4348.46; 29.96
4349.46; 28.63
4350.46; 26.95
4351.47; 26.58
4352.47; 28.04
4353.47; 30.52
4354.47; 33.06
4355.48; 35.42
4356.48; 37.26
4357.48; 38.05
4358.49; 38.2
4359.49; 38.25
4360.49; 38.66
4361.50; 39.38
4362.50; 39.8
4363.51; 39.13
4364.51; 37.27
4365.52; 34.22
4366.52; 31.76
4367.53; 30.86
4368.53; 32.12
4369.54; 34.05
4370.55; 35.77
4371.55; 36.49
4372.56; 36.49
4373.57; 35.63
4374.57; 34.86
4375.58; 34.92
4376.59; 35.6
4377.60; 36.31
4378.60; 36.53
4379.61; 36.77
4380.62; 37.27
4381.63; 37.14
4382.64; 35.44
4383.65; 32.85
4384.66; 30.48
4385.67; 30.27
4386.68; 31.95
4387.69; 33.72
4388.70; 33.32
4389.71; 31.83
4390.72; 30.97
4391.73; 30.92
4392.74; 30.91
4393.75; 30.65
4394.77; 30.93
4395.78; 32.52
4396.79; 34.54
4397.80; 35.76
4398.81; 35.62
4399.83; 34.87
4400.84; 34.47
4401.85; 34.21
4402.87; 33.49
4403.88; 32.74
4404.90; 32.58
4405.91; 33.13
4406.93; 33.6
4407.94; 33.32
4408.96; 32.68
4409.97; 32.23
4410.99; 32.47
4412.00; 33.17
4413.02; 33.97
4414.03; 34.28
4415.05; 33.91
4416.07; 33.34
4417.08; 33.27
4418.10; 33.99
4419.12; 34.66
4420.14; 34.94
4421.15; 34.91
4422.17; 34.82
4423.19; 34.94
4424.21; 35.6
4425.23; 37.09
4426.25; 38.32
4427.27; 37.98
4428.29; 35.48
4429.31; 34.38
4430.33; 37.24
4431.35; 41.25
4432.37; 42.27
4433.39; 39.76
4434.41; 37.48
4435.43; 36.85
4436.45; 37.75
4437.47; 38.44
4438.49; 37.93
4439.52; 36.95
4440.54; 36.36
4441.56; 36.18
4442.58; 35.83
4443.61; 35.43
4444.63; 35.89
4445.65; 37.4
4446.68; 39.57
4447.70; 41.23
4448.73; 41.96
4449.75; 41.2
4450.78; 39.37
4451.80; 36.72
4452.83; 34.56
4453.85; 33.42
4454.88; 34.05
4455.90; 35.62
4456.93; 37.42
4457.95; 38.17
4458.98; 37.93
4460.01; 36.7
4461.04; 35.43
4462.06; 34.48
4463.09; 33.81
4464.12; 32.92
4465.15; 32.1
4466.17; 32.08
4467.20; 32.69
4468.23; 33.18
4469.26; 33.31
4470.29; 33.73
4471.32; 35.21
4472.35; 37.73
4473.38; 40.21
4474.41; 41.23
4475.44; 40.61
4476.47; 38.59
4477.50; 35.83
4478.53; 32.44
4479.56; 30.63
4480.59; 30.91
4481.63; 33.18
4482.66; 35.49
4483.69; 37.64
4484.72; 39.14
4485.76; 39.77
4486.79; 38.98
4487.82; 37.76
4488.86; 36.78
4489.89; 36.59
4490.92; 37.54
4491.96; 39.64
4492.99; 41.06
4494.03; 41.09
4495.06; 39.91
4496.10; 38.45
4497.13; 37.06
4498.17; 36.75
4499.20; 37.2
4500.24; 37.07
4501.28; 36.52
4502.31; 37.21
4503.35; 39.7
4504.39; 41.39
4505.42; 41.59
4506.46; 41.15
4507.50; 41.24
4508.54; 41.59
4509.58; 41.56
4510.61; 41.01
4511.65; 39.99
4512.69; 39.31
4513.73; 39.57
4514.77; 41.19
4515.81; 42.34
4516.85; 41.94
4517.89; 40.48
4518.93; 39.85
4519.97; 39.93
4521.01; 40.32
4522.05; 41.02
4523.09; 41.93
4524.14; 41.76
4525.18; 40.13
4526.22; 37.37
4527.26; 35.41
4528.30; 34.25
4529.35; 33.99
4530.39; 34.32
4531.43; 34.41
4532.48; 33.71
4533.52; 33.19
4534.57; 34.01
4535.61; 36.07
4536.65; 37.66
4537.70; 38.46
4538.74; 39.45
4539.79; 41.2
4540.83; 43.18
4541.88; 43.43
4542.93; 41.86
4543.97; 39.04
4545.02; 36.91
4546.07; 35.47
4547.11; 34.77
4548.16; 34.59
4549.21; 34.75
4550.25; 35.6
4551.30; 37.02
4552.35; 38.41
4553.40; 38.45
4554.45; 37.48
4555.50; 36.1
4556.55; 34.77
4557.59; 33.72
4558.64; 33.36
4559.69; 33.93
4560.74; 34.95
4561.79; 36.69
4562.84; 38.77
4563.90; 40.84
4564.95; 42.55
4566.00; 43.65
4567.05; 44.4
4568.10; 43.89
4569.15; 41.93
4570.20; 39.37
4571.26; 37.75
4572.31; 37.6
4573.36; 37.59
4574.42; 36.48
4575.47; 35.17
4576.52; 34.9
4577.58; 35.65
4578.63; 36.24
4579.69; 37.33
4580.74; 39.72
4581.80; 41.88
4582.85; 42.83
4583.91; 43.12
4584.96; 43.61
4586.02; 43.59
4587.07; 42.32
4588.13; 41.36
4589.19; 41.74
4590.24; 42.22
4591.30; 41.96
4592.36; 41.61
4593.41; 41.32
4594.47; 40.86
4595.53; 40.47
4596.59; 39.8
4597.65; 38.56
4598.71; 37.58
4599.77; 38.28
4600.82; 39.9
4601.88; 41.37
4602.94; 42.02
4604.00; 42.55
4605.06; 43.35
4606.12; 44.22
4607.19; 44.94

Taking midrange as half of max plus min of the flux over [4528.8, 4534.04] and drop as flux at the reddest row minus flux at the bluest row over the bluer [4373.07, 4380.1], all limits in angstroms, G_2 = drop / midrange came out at 0.034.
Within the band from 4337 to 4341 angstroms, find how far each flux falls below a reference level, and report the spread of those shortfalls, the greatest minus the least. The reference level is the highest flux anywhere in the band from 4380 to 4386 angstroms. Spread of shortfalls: 3.5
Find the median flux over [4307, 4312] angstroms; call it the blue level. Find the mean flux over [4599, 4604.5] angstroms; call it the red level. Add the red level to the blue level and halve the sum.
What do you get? 36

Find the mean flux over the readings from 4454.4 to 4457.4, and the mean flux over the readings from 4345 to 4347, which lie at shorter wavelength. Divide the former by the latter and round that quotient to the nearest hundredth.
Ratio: 1.27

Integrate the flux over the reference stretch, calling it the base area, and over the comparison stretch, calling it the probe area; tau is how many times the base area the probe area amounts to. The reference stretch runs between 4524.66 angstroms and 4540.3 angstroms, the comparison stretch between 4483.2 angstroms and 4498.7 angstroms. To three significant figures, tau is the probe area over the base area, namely 1.05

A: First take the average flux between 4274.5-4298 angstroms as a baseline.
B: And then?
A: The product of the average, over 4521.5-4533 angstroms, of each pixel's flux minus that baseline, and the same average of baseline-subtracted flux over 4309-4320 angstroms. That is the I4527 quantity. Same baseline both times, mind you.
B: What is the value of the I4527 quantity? 10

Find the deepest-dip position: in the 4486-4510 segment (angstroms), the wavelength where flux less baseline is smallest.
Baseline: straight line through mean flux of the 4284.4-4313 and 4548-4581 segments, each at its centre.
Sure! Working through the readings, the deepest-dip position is 4501.28 angstroms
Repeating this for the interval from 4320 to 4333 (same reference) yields 4324.50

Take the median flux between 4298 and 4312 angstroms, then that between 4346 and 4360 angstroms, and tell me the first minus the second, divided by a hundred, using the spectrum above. -0.02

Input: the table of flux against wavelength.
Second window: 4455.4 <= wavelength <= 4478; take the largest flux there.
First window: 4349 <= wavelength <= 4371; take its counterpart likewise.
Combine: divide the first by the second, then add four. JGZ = 4.97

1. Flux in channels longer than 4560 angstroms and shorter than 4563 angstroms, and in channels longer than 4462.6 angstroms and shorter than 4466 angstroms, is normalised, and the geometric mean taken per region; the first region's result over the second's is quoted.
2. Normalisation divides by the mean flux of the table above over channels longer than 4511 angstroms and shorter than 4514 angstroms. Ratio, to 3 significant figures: 1.12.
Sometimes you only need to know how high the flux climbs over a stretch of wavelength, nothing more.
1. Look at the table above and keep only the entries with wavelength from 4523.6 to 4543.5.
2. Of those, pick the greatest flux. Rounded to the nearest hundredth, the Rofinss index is 43.43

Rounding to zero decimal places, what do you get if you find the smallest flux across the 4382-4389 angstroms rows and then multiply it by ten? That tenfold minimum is 303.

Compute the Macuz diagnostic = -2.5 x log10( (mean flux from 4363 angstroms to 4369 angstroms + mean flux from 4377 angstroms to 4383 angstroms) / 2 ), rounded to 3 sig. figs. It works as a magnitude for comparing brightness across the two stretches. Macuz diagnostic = -3.87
